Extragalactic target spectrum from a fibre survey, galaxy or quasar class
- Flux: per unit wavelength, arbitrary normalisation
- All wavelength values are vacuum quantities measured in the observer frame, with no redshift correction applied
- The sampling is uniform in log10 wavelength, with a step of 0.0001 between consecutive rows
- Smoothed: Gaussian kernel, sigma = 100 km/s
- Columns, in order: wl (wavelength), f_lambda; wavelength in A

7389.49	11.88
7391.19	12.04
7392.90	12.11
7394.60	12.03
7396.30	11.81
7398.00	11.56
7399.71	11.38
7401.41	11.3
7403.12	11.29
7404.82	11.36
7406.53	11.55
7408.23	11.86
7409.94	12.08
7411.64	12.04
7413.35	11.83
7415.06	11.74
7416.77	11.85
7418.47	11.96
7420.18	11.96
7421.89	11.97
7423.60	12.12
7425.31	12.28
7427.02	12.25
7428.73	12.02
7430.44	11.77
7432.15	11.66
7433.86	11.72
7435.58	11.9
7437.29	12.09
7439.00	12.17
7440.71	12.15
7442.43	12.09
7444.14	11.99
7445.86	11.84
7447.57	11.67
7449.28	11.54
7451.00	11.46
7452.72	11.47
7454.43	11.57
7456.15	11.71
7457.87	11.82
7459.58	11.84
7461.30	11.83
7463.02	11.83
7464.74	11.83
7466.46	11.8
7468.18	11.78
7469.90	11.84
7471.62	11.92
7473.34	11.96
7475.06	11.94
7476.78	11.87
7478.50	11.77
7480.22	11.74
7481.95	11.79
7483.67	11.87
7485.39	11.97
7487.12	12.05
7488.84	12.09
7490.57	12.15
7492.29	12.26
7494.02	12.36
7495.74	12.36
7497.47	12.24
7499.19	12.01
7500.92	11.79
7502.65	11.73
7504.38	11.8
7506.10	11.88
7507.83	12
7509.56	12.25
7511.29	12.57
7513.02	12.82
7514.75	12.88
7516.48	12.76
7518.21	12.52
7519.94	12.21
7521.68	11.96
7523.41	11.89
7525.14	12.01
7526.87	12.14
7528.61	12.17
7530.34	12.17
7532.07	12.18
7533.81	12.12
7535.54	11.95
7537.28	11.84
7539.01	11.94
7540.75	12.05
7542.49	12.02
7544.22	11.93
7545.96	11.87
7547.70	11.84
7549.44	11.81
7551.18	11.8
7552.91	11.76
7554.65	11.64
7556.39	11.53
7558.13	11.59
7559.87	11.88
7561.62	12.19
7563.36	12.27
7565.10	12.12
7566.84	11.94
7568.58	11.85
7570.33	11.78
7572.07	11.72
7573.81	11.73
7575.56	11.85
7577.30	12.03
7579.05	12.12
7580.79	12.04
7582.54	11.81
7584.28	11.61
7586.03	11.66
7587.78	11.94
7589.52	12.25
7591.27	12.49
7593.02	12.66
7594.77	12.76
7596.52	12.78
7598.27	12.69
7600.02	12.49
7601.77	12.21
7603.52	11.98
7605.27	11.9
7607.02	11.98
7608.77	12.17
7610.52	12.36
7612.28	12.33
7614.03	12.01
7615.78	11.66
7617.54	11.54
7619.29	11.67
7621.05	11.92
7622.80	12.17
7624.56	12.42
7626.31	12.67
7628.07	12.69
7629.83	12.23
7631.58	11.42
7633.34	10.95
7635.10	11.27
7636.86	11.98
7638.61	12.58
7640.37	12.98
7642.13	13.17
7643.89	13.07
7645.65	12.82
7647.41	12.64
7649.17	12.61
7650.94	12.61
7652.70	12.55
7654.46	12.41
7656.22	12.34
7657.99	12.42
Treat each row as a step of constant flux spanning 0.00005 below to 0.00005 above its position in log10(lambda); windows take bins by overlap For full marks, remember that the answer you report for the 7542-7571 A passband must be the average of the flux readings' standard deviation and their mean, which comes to 6.03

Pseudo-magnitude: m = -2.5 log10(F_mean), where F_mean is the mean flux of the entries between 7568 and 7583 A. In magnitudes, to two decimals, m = -2.69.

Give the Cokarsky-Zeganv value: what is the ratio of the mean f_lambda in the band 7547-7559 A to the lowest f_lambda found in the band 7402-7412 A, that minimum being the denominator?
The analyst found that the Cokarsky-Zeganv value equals 1.04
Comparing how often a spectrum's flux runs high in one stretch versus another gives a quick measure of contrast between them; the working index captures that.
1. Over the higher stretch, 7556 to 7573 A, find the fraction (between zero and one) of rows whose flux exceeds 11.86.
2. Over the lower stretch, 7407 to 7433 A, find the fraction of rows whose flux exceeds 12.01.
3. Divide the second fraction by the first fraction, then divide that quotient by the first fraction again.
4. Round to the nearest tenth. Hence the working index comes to 1.6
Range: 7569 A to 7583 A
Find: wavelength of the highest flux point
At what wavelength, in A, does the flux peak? 7579.05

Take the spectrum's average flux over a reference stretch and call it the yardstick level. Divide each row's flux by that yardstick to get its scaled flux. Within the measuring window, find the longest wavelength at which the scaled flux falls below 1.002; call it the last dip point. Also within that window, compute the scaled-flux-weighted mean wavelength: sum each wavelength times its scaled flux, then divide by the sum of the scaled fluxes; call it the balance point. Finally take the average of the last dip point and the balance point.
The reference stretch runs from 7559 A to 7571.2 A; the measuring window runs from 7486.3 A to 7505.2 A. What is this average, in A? 7500.0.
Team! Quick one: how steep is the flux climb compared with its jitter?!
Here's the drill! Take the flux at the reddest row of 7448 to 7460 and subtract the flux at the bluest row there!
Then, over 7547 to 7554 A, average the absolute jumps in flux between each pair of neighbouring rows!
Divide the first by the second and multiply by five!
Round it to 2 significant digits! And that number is 56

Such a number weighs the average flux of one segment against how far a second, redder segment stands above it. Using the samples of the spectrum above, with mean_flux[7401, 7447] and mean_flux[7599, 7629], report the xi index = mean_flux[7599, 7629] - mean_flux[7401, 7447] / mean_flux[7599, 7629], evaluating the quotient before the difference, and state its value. 11.1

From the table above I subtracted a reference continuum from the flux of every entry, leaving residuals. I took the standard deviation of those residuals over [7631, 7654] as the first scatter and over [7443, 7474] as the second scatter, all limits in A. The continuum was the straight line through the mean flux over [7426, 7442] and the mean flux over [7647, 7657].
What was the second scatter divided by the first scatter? 0.2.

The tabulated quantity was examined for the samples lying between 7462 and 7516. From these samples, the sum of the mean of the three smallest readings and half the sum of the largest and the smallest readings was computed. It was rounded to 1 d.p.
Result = 24.1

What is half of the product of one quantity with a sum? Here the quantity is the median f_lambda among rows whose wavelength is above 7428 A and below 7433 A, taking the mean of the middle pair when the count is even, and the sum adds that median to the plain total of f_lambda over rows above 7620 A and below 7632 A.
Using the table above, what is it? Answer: 573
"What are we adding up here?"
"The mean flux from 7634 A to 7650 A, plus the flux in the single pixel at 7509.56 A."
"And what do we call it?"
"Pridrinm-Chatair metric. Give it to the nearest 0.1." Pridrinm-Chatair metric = 24.8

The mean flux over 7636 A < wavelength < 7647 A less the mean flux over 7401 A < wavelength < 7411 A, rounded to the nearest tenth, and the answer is 1.2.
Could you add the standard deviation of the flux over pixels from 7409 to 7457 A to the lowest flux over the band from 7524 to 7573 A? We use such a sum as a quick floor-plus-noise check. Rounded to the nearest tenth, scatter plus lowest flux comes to 11.8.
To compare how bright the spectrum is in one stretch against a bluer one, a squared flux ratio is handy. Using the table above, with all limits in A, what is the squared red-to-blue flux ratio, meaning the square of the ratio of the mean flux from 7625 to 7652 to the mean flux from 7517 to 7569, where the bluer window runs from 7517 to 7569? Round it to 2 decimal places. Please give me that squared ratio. 1.07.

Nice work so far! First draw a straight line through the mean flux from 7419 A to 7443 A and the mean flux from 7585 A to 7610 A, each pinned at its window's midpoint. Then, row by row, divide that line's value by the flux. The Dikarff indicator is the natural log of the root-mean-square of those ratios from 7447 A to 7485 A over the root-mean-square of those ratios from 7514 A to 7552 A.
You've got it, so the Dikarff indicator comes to 0.0177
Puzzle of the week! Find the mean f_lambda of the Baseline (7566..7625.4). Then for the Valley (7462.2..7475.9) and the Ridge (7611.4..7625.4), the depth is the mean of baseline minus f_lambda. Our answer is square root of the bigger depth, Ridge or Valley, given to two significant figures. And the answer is 0.46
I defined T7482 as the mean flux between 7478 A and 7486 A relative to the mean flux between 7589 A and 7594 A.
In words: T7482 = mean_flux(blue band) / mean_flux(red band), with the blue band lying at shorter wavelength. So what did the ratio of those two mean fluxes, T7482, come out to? 0.95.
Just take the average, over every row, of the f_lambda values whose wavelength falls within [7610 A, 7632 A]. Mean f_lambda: 12.1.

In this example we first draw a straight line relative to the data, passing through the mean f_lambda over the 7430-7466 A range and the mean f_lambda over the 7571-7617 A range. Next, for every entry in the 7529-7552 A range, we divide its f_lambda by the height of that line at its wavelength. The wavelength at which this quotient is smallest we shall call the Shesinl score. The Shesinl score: 7551.18 A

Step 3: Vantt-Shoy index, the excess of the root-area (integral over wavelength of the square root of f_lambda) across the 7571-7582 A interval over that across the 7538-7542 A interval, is 24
